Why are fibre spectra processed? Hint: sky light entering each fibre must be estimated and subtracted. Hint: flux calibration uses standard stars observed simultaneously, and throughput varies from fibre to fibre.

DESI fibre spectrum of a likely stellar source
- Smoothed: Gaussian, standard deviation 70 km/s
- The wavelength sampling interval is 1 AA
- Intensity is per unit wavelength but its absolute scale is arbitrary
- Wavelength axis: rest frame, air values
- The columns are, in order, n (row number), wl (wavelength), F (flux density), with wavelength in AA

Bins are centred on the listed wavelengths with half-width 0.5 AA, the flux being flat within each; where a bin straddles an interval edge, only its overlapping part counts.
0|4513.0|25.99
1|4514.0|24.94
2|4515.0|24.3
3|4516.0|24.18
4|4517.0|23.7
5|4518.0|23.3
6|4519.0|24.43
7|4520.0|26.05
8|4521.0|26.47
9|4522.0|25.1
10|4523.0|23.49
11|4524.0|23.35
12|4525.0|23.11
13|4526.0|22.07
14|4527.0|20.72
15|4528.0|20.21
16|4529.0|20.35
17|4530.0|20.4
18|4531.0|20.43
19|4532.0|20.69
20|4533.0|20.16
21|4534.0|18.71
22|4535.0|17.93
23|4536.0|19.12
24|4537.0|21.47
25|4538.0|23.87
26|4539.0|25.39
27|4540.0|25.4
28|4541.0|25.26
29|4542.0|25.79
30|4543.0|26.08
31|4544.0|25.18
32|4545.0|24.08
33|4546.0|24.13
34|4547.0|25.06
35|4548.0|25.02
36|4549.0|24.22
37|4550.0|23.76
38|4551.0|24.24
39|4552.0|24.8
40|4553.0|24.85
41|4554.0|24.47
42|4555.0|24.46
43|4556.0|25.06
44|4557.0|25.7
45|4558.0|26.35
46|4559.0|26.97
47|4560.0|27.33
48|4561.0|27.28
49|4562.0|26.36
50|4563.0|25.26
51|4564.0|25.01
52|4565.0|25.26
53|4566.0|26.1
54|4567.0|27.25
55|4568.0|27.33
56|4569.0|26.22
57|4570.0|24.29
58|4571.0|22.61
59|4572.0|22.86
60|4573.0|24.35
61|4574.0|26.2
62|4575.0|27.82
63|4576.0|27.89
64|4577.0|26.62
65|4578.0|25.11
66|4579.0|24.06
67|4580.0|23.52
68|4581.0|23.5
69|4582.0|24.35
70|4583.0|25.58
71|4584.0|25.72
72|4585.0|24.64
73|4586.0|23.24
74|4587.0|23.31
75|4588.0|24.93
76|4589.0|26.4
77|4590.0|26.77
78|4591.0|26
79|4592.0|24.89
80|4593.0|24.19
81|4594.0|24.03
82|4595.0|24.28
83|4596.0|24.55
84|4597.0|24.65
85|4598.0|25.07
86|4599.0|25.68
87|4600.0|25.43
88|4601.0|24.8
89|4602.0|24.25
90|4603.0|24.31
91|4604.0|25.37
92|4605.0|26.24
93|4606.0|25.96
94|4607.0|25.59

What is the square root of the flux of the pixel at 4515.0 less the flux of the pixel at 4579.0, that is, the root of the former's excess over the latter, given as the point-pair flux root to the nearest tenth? 0.5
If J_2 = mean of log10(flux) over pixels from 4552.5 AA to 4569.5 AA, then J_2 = 1.41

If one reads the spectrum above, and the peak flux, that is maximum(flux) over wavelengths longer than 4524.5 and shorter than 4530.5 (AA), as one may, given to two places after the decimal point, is 23.11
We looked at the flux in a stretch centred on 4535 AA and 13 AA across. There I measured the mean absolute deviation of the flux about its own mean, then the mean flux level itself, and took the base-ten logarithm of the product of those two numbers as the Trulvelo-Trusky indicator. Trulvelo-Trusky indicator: 1.67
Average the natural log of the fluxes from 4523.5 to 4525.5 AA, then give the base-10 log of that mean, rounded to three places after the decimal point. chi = 0.498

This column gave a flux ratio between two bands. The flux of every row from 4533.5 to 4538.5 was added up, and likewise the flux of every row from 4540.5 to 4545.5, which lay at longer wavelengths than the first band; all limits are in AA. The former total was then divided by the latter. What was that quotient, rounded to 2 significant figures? 0.80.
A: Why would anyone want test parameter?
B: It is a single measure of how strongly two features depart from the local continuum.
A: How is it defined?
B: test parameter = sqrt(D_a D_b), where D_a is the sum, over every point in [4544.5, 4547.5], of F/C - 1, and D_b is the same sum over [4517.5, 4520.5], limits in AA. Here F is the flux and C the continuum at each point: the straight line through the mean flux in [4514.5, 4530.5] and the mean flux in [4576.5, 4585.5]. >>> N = 0.119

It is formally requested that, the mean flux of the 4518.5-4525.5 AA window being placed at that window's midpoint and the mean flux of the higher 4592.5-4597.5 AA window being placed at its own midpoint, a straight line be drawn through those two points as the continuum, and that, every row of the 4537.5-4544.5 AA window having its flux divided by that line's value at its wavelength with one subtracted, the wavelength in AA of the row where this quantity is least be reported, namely 4538.0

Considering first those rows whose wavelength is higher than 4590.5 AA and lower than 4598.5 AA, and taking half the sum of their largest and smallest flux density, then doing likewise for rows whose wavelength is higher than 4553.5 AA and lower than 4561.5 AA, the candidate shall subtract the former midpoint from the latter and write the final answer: 0.88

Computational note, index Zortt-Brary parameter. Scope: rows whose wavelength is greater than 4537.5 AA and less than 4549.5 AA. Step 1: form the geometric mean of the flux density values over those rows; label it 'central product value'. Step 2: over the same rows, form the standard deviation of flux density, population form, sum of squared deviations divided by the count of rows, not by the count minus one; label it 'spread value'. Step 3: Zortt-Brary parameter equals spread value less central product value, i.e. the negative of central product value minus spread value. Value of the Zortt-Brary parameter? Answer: -24.3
